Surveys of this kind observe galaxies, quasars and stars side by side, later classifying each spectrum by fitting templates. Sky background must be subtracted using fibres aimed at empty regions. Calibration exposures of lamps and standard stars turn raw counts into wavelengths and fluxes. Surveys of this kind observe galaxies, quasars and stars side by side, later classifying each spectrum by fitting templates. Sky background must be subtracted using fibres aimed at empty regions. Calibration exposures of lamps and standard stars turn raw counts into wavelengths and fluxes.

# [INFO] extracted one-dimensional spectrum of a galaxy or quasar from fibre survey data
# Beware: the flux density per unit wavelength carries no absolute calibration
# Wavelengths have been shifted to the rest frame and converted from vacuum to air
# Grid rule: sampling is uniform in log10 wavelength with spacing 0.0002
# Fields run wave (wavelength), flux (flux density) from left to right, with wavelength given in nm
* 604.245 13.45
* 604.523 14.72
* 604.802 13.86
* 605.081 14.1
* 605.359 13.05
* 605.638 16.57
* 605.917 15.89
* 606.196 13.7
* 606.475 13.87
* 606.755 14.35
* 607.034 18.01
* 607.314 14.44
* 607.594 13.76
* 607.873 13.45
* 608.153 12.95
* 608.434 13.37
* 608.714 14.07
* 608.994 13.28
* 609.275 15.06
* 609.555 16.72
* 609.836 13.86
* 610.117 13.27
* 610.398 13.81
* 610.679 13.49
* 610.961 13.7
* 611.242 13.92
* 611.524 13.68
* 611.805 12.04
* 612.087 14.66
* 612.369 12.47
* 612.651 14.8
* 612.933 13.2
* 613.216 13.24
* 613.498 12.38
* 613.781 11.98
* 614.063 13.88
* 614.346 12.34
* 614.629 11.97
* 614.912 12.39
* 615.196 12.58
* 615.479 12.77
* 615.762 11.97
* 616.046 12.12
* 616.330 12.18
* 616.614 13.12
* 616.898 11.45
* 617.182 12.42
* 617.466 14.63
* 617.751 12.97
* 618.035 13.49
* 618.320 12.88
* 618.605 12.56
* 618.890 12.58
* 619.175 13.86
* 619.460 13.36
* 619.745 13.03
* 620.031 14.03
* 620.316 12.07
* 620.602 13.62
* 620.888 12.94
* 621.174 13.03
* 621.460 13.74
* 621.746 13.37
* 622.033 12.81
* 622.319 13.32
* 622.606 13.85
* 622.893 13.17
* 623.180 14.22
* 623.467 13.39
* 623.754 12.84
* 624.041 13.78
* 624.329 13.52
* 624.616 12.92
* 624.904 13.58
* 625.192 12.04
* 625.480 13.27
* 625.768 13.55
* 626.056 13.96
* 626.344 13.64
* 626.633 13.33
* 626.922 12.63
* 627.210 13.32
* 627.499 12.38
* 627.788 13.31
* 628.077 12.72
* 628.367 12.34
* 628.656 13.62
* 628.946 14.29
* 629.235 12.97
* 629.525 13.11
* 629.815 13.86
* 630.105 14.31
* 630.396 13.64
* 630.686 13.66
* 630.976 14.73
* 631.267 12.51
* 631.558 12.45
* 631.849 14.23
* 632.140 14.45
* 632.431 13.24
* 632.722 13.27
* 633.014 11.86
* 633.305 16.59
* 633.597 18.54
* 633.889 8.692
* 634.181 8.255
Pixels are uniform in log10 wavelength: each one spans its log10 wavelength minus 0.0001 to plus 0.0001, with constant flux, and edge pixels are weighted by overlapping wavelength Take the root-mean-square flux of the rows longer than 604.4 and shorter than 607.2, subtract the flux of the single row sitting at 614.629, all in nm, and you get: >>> 2.9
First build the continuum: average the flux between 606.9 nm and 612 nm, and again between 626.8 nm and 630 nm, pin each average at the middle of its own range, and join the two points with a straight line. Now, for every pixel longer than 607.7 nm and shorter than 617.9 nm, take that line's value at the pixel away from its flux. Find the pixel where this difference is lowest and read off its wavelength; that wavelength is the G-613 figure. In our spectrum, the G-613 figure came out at 616.898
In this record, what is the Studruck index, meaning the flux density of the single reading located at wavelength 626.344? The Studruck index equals 13.64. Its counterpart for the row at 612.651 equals 14.8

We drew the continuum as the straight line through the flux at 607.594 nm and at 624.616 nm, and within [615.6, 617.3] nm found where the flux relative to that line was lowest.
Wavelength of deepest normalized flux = 616.898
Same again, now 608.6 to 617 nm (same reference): 616.898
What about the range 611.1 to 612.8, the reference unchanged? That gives 611.805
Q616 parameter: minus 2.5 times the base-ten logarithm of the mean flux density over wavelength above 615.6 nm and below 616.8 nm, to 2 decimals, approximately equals -2.73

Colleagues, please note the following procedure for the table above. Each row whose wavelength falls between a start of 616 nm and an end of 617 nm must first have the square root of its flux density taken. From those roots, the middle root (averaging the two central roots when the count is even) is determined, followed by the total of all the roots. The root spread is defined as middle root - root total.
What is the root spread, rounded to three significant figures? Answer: -10.5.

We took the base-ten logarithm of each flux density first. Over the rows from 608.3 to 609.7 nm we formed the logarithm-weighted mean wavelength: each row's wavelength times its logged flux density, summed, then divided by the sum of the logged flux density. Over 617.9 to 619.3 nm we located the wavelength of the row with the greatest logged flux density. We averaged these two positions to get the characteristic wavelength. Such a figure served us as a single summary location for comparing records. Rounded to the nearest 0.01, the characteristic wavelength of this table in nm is 614.09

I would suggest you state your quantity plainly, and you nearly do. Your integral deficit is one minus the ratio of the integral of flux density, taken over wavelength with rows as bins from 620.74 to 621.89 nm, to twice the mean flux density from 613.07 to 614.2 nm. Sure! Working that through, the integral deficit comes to 0.41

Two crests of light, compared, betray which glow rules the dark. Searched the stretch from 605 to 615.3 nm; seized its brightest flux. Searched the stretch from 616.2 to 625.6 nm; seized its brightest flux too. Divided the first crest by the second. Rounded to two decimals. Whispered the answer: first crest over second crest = 1.23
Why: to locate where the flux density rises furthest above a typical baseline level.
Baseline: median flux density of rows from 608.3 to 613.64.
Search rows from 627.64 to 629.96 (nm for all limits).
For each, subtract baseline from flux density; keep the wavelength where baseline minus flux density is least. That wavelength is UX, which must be 628.946 nm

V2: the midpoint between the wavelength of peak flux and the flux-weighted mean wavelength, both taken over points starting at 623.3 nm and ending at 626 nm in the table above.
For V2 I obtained 624.33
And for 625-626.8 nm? 625.99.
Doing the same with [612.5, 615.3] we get 613.27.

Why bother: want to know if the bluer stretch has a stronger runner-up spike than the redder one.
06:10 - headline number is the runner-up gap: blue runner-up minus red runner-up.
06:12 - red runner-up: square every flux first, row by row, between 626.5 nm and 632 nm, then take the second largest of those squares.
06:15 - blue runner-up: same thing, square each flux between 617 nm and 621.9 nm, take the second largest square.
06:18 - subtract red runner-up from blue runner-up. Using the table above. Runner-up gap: -8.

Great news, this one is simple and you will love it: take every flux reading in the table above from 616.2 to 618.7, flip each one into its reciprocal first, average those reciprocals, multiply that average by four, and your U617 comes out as 0.312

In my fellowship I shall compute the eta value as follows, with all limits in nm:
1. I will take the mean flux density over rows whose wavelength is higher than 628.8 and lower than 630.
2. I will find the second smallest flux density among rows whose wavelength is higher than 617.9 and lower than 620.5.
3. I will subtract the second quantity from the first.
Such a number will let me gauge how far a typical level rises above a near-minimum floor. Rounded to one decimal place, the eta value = 1.0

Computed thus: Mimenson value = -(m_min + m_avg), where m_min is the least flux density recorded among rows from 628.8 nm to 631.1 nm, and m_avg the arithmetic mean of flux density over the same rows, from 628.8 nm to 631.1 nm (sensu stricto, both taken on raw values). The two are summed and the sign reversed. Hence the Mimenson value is -26.8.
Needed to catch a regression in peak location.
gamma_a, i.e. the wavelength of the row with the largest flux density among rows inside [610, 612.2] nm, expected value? 612.087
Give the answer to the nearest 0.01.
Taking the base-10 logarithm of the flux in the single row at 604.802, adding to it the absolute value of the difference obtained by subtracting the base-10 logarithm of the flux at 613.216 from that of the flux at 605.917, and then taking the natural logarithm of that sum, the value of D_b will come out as 0.20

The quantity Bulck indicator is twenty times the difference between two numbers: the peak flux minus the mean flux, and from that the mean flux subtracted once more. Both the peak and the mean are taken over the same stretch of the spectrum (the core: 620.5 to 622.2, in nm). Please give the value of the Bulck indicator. -255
